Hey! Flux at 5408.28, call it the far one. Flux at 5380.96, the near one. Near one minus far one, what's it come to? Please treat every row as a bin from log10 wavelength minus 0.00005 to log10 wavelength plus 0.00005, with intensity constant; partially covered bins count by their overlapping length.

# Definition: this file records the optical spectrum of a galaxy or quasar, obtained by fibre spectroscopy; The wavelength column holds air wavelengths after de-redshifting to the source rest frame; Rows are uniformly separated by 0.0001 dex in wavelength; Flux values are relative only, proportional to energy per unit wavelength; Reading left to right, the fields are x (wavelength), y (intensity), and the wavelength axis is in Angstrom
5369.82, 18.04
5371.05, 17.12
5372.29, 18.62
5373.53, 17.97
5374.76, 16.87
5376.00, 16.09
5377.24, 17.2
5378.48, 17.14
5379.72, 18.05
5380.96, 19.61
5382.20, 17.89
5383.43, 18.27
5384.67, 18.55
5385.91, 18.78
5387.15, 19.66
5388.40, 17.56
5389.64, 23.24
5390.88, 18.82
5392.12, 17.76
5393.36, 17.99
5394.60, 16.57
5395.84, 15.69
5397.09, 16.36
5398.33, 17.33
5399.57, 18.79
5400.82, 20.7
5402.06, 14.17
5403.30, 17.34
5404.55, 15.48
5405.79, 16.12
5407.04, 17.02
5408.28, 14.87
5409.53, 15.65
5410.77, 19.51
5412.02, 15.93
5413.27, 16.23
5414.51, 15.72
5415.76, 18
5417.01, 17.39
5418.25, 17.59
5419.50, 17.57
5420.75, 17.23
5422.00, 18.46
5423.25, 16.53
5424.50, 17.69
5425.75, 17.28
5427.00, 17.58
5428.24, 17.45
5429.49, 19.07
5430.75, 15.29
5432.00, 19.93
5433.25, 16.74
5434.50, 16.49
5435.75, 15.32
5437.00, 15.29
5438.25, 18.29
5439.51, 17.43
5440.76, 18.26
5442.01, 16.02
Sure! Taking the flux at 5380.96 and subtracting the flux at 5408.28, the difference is 4.7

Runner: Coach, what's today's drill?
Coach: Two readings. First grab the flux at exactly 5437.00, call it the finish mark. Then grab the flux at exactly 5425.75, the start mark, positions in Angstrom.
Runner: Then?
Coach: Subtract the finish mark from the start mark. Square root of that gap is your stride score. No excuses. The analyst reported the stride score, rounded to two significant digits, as 1.4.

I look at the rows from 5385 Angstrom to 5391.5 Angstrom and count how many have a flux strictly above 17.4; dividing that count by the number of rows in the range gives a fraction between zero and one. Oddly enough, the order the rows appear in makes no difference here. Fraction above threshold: 1.0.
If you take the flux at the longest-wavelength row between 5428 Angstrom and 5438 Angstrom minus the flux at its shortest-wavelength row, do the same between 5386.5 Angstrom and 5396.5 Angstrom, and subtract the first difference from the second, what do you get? -2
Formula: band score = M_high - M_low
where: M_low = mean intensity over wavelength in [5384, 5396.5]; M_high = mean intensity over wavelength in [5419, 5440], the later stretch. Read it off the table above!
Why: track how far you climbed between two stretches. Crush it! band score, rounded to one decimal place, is -1.2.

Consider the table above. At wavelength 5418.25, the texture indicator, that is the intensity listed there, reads 17.59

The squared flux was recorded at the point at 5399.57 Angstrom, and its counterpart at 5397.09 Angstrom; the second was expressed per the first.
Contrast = 0.76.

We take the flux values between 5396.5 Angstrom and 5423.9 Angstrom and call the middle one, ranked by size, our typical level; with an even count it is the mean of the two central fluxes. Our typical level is 17.1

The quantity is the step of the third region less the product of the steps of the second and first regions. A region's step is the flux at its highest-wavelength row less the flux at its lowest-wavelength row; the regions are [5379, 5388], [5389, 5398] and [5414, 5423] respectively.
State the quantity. 14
